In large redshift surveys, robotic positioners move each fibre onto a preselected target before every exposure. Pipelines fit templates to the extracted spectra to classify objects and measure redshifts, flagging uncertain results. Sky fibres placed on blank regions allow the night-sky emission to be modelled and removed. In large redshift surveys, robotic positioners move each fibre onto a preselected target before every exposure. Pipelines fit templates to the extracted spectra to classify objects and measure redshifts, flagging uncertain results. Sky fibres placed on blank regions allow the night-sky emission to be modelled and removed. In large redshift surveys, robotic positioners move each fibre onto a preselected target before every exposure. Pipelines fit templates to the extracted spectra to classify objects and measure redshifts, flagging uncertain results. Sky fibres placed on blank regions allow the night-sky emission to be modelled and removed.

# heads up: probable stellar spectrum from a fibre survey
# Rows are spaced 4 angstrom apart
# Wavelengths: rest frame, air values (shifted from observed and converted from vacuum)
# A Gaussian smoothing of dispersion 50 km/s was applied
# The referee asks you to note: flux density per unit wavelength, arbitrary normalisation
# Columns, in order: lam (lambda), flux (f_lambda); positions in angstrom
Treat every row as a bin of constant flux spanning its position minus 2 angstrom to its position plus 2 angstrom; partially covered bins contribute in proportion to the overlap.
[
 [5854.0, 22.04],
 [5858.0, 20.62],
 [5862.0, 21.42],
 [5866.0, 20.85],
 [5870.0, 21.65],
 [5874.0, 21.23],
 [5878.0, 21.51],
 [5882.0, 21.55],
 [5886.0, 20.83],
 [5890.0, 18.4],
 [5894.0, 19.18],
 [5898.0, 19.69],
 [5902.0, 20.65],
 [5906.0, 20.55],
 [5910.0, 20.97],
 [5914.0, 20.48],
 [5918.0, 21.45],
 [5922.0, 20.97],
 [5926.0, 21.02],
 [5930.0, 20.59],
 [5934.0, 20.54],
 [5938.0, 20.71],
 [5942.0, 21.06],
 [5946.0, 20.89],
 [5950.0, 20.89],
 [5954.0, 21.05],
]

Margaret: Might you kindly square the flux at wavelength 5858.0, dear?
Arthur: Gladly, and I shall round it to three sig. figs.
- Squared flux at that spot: 425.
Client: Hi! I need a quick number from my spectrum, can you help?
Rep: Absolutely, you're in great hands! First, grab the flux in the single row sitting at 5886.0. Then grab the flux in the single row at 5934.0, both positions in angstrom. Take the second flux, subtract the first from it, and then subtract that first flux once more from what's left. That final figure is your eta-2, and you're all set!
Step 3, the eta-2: -21.1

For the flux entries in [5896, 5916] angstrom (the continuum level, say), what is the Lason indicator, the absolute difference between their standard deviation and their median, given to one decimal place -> 20.1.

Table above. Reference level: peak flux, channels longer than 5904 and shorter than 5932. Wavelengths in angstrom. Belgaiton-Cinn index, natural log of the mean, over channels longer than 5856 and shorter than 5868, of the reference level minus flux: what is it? -0.72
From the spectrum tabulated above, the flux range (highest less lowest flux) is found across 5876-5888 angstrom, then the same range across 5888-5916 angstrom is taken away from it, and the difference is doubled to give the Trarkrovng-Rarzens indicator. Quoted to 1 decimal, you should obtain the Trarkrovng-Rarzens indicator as -3.7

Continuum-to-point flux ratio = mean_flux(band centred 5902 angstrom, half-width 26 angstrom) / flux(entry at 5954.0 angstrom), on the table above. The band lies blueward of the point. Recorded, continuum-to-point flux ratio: 0.98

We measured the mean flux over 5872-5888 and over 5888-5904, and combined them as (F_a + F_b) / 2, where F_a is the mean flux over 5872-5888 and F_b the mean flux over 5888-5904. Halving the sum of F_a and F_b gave 20.4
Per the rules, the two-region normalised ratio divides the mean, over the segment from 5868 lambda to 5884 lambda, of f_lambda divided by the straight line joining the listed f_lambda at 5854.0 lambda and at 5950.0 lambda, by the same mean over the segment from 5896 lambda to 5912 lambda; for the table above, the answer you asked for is 1.034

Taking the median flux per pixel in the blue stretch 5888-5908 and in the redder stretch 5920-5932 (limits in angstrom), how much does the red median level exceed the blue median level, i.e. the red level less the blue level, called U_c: 1.3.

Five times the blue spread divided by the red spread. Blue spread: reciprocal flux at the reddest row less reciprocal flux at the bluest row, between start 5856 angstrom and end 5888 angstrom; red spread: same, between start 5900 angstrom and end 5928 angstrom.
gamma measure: 2.9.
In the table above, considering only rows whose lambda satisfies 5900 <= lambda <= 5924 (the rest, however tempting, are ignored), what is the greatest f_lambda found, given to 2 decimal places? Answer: 21.45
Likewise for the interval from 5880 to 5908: 21.55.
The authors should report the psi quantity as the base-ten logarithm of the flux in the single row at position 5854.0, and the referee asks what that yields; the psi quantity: 1.34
